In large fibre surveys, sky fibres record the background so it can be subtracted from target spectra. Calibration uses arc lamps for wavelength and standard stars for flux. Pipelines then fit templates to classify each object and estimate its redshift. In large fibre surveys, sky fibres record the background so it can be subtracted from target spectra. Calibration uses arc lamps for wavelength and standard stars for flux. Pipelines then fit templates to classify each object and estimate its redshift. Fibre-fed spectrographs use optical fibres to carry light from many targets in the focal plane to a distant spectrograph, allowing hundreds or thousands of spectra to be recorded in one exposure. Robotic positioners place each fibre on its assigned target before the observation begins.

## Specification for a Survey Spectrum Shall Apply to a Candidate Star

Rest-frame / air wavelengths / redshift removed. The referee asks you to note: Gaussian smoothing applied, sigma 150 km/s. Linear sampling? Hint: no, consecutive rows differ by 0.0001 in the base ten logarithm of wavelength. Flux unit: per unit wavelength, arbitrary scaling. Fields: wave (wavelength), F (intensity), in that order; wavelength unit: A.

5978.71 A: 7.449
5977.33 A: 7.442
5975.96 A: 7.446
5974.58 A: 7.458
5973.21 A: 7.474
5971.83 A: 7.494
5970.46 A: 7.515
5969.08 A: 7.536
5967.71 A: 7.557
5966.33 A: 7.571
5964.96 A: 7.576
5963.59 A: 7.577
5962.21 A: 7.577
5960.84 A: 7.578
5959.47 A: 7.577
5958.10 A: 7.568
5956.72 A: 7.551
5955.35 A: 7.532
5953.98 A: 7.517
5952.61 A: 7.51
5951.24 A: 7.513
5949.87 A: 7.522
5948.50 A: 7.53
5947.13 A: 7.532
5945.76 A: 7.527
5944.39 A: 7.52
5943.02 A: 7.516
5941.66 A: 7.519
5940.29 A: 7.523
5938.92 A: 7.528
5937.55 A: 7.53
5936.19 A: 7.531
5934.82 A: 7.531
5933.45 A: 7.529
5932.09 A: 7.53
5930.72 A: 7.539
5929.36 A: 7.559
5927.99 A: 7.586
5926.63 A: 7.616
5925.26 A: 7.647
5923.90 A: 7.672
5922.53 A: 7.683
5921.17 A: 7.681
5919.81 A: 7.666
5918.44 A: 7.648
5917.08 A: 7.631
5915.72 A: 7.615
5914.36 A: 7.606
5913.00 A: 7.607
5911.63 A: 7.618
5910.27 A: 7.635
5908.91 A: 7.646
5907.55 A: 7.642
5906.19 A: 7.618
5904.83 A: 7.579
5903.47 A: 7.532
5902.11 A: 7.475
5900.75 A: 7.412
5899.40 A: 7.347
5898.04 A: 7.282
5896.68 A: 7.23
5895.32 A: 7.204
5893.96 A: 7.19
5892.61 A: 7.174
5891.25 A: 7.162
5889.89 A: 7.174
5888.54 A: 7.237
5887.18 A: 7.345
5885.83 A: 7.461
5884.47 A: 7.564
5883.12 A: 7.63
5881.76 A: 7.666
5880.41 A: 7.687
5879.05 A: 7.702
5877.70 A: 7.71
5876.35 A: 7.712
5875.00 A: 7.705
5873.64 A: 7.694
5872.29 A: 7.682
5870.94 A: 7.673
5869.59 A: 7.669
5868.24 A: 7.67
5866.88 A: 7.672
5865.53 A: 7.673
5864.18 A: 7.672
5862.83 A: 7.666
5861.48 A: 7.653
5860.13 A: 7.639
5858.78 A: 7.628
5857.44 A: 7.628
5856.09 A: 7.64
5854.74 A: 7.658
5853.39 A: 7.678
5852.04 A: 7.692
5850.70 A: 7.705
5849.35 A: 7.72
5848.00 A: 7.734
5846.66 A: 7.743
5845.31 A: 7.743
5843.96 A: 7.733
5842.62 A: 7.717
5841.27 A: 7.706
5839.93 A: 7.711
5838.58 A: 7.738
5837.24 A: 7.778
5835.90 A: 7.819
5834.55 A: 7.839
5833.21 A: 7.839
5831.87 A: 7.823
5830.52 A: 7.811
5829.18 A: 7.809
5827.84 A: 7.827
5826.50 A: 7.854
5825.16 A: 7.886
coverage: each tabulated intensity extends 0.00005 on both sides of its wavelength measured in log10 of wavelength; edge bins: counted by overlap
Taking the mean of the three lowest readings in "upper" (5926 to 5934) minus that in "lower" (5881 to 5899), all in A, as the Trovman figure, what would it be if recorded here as 0.36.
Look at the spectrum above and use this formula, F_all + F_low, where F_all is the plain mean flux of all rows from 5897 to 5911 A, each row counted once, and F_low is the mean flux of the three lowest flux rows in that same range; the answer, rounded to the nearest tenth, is 14.9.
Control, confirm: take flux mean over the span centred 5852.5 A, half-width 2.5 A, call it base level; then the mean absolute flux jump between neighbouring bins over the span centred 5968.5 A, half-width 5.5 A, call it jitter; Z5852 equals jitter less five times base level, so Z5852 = -38.4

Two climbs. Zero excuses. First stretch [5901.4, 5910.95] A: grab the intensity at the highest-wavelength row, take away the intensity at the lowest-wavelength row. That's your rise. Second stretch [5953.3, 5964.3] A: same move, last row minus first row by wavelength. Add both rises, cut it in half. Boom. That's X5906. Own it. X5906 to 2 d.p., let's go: 0.11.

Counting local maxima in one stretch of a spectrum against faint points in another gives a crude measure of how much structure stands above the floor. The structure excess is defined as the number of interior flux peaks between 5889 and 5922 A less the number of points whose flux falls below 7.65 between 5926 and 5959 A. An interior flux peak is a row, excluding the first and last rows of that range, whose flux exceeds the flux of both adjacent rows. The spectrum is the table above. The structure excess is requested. -23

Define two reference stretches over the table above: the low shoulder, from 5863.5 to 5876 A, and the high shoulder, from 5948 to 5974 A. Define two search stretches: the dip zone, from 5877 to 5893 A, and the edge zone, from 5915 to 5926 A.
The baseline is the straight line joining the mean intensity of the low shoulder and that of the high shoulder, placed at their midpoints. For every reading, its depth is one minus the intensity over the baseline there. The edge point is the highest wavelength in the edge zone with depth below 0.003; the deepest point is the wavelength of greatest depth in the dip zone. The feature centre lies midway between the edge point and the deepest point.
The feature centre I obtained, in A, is 5908.3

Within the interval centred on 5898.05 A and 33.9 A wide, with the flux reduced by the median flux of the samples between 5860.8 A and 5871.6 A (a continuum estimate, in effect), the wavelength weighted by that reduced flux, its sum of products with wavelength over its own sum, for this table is 5894.7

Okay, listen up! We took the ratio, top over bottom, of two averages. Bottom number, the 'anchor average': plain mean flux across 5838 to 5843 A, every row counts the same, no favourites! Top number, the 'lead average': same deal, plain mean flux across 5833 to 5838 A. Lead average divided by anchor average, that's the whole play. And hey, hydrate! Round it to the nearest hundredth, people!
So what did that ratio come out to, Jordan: 1.01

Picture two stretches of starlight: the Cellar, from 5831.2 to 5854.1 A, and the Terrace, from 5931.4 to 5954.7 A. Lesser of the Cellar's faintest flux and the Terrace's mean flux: 7.52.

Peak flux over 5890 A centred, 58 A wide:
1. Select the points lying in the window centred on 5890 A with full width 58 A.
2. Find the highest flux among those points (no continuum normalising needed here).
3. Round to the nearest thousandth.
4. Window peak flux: 7.712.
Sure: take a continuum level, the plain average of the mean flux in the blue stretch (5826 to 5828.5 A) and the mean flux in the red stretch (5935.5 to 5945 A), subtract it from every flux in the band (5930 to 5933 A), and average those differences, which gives -0.15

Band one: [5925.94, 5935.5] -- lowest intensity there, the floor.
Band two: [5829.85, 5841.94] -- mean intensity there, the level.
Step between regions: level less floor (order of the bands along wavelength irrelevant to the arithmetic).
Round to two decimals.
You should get 0.26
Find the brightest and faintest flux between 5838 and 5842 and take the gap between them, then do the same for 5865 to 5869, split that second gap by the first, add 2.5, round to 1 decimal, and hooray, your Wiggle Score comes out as 2.6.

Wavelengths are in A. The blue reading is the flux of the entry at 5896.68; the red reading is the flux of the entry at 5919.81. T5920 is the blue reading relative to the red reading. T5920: 0.94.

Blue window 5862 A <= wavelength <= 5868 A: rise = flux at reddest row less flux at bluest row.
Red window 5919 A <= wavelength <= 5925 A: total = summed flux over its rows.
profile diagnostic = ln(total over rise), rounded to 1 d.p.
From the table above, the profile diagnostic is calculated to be 8.5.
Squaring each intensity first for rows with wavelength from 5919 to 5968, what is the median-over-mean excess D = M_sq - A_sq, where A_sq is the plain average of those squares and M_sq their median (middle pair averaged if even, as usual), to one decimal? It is -0.4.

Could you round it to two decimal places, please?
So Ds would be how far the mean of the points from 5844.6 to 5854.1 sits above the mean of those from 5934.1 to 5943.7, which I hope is 0.19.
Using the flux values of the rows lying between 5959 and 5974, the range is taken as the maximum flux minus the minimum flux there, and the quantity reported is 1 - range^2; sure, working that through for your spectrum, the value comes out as 0.989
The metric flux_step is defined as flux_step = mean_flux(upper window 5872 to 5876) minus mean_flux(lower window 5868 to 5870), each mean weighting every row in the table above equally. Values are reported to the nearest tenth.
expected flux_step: 0.0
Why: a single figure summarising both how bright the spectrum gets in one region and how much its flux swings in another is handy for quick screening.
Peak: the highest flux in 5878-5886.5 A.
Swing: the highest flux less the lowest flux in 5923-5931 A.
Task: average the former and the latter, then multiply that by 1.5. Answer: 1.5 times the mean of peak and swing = 5.88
